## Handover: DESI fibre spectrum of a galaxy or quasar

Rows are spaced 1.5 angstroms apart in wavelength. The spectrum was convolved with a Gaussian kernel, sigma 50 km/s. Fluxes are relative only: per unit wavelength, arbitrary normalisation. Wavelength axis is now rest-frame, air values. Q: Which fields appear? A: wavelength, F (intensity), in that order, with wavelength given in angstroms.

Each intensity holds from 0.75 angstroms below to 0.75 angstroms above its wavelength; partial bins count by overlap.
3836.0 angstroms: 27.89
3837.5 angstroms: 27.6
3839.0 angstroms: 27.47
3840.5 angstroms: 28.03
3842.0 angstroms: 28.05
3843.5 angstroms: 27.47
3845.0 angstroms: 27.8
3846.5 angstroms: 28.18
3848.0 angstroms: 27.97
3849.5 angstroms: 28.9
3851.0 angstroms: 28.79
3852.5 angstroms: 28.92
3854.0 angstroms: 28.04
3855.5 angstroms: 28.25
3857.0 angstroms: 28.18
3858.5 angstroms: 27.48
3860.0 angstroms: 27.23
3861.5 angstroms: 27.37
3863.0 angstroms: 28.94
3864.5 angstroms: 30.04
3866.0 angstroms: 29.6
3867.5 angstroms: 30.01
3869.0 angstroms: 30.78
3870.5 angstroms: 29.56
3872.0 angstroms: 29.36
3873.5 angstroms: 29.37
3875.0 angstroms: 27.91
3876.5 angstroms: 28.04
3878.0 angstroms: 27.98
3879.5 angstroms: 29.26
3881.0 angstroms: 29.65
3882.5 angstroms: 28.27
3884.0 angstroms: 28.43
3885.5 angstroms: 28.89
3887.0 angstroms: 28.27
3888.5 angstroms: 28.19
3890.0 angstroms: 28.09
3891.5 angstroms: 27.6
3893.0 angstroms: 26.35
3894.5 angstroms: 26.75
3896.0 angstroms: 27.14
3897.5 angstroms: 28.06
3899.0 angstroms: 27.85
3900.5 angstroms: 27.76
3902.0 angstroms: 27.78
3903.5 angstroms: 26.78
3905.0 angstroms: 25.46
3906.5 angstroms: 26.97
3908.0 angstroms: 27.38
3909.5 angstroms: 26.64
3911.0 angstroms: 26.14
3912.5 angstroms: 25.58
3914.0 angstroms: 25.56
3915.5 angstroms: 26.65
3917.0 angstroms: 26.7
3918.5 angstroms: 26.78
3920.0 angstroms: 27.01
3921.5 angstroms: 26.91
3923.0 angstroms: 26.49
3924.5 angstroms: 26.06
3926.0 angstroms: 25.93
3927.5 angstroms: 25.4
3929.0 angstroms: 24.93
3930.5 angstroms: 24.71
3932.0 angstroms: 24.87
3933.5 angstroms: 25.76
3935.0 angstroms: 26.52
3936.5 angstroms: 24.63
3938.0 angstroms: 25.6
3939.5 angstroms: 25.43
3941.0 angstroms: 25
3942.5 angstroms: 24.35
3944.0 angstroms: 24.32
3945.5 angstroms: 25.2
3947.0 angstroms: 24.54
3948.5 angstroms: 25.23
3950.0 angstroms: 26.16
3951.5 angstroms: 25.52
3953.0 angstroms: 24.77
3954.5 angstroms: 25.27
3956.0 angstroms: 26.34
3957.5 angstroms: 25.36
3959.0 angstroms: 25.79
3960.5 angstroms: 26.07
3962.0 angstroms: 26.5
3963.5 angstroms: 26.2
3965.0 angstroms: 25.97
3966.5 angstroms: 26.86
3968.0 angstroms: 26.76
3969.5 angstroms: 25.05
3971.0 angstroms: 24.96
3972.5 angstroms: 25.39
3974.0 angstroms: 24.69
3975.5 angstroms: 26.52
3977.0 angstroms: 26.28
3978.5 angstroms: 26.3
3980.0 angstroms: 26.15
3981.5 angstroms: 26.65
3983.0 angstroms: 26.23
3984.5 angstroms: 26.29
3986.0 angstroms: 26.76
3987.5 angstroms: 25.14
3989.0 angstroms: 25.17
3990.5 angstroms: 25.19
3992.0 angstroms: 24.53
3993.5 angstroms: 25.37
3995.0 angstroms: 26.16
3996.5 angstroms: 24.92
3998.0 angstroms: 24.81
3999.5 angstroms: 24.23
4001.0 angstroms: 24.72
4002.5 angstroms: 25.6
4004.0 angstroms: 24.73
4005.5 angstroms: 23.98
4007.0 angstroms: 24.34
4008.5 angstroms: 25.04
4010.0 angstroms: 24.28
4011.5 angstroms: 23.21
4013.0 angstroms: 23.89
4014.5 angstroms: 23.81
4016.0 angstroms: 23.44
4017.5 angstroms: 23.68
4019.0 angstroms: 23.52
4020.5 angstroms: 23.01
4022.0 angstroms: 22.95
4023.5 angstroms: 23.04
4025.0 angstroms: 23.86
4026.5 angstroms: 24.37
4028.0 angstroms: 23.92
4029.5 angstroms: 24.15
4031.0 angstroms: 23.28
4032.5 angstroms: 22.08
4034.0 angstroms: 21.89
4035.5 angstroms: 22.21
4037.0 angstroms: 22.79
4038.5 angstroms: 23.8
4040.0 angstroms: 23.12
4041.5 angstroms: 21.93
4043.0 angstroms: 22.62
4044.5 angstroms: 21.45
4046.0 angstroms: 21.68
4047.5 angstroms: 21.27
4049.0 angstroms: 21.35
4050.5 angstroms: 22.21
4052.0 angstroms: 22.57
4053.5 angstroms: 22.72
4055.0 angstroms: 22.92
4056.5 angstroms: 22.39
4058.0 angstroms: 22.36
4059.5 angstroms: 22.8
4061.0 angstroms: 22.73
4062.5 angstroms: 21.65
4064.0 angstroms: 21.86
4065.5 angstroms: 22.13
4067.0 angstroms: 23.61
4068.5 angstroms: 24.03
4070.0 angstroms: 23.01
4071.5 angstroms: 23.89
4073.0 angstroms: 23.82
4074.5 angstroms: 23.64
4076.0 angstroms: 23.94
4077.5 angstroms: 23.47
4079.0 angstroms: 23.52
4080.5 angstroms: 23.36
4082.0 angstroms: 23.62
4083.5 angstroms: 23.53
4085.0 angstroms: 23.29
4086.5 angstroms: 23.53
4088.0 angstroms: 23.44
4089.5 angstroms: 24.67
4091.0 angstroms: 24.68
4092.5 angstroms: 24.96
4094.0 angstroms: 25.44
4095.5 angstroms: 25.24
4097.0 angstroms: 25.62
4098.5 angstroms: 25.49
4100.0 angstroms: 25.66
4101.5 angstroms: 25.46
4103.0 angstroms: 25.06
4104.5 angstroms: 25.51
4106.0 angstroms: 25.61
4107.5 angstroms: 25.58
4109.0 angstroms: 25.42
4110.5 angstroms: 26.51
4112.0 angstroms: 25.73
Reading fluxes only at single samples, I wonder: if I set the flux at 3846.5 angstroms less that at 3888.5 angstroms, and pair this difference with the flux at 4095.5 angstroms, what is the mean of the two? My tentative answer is 12.6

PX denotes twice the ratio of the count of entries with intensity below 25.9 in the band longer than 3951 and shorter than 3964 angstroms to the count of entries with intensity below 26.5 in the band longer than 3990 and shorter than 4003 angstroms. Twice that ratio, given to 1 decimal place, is 1.1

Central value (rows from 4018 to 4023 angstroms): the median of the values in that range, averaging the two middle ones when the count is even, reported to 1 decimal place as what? 23.0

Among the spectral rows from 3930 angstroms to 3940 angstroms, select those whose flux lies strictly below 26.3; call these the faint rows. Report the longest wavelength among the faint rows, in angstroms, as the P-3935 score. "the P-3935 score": 3939.5 angstroms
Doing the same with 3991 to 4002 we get 4001.0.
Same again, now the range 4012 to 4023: 4022.0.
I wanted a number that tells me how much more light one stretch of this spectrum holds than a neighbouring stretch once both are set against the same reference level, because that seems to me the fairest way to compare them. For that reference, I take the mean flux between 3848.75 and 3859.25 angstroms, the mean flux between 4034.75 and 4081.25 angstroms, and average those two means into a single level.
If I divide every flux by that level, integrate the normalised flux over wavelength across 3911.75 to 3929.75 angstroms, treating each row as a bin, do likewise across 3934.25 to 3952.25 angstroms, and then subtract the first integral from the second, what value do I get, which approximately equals -0.68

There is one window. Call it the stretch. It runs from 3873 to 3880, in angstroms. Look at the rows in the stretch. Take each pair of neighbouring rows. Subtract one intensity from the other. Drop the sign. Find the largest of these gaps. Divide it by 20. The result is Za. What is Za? 0.073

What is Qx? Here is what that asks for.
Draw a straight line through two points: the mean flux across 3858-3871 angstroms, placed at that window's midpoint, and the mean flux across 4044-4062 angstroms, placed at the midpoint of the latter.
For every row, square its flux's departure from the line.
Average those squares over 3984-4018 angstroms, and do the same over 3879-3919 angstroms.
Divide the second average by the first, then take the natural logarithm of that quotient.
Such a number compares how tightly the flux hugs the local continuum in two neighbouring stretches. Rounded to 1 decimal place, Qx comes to -0.1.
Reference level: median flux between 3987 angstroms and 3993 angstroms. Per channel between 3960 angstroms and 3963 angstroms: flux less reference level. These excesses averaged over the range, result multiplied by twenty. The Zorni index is 23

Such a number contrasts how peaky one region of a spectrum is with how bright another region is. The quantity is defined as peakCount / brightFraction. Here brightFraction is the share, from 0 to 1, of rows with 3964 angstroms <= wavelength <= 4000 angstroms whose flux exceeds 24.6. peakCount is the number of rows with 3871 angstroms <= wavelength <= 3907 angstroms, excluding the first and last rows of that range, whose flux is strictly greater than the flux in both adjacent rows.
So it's 6.55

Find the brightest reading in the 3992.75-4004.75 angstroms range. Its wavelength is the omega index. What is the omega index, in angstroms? 3995.0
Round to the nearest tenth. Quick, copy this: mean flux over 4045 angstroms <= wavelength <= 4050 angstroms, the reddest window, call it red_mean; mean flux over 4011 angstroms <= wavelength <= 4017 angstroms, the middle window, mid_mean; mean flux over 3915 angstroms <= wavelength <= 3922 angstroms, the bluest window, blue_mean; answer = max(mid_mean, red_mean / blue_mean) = 23.6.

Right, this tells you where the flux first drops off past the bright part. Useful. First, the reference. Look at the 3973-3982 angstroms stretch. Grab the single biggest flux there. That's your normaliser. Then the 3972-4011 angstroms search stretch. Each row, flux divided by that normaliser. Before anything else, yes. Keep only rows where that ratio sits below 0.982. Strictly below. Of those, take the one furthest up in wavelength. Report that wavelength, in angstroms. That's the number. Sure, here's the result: 4010.0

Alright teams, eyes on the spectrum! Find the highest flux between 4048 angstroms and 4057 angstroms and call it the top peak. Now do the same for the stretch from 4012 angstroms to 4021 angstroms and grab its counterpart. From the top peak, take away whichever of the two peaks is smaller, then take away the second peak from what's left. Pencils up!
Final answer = -24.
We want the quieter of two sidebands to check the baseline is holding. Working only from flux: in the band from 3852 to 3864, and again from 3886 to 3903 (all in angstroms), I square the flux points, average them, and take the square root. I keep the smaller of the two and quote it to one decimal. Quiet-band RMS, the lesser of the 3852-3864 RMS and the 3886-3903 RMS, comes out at 27.6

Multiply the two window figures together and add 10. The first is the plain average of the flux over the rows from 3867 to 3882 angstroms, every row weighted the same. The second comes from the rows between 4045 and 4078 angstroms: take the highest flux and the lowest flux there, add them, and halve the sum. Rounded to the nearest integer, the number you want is 671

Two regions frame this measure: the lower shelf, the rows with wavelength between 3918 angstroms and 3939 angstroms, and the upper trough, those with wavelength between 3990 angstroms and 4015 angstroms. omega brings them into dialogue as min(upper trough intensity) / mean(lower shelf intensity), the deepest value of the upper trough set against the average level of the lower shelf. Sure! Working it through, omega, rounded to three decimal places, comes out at 0.899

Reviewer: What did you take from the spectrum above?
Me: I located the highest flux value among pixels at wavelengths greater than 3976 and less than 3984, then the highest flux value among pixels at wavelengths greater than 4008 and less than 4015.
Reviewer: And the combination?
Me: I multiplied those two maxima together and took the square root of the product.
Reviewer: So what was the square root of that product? 26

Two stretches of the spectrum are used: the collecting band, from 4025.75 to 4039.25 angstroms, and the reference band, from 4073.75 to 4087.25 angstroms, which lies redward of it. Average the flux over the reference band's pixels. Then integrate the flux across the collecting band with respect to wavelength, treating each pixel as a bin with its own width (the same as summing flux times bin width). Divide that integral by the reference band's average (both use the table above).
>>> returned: 13.3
